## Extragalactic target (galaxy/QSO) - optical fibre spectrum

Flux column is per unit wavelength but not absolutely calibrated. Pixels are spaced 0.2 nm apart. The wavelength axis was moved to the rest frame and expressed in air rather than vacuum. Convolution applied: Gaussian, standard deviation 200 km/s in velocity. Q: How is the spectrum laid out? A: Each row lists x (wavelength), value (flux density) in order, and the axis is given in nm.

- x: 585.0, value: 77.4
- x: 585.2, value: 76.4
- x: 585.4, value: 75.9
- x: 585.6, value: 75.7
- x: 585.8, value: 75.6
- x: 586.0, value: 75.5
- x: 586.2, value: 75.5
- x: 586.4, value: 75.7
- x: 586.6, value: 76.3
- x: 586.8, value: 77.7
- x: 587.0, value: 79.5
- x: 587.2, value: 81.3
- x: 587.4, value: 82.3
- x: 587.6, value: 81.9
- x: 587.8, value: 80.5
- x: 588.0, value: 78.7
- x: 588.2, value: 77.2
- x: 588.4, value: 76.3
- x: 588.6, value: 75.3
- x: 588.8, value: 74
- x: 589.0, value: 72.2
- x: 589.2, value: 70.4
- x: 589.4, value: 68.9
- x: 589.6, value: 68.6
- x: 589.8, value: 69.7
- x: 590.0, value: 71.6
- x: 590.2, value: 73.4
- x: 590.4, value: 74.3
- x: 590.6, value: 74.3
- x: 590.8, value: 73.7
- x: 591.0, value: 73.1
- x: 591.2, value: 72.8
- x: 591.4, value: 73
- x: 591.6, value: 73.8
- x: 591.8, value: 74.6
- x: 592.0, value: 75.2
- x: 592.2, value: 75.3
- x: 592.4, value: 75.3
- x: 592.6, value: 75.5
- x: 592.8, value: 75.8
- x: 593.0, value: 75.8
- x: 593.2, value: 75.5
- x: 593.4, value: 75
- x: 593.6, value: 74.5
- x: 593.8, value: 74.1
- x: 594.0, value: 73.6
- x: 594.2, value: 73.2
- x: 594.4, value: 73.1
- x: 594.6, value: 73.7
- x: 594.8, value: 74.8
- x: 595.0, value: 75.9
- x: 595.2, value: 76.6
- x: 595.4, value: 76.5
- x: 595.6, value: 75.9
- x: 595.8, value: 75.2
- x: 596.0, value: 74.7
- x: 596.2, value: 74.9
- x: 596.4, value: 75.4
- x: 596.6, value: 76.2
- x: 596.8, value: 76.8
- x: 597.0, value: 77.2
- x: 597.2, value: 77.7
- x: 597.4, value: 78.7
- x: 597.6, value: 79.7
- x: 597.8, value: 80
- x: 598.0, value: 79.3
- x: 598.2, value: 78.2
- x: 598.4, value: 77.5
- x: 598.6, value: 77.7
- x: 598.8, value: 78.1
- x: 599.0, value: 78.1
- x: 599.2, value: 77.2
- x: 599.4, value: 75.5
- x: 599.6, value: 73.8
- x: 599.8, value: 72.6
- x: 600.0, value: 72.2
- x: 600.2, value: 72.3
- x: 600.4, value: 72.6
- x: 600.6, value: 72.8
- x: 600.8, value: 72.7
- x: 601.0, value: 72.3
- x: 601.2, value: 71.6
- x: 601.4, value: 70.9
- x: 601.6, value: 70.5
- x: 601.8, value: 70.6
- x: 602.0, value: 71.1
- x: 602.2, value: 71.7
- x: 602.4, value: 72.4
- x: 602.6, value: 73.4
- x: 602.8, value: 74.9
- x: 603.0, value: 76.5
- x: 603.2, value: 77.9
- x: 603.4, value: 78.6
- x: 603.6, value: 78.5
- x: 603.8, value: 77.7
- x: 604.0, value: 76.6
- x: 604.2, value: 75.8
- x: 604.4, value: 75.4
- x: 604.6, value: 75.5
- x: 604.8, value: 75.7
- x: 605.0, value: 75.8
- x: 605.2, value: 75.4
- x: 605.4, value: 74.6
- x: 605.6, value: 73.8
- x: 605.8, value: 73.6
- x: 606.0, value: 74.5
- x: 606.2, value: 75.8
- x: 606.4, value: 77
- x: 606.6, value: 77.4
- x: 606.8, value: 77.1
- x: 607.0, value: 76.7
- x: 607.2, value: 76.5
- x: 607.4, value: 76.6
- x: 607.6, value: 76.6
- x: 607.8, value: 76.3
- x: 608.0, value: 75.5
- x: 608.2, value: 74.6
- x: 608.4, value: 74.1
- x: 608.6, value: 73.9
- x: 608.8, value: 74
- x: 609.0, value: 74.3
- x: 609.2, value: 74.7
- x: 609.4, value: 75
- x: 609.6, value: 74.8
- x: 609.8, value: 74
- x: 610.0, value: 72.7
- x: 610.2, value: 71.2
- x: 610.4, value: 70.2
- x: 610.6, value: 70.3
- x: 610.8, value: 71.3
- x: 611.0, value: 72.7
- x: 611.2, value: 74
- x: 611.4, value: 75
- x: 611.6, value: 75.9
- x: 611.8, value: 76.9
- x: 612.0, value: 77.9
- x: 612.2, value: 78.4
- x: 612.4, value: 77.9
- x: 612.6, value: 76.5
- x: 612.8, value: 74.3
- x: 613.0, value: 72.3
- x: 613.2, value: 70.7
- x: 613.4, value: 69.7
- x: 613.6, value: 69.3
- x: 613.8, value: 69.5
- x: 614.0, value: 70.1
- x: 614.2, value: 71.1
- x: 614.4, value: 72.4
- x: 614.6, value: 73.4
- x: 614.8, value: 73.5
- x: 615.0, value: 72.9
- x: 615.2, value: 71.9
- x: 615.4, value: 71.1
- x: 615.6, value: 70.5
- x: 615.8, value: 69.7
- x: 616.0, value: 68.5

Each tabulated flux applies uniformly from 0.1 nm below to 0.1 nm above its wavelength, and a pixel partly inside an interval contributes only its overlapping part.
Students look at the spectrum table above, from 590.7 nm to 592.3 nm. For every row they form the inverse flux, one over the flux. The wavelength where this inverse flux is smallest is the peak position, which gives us 592.2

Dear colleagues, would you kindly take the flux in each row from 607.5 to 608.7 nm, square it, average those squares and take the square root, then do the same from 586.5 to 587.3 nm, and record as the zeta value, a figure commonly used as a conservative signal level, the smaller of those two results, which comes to 75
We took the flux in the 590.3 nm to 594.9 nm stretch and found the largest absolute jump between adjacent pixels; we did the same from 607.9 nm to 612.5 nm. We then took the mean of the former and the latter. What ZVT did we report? 1.30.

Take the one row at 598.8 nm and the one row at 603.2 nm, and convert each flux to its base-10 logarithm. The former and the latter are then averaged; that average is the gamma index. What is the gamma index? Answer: 1.89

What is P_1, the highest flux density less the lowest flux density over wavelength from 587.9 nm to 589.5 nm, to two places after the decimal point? 9.80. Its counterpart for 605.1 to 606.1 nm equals 1.80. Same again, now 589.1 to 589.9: 1.80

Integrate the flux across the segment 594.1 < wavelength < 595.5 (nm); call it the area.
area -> 105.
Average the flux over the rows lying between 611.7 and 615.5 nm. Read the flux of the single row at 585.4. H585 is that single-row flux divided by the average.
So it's 1.04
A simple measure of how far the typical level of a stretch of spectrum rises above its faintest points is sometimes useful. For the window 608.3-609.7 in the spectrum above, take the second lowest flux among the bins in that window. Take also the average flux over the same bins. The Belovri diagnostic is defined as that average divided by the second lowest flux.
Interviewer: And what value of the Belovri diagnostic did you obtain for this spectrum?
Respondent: 1.005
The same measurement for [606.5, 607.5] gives 1.003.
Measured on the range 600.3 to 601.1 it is 1.000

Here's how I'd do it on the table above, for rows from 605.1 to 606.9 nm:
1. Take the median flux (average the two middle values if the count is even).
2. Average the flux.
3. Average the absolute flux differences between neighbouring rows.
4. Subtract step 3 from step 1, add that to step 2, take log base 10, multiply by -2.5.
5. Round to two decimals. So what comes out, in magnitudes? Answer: -5.44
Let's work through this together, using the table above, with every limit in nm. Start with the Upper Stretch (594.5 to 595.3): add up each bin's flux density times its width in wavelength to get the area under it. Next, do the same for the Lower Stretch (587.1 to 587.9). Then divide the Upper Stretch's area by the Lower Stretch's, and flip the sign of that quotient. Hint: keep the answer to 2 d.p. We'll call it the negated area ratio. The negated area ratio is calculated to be -0.92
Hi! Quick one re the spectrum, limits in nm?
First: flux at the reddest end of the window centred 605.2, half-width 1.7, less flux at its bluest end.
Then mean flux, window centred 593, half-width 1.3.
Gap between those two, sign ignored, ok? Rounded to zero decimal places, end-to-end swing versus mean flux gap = 76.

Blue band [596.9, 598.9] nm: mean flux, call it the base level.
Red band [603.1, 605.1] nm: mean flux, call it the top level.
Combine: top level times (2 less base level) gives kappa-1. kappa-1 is -5864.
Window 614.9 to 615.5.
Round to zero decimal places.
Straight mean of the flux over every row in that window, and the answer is 72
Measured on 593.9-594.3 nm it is 73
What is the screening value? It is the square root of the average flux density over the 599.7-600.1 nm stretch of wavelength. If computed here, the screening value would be 8.51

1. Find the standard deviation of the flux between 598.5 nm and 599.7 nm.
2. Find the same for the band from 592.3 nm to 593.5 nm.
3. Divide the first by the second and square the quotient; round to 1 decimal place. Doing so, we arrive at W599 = 32.1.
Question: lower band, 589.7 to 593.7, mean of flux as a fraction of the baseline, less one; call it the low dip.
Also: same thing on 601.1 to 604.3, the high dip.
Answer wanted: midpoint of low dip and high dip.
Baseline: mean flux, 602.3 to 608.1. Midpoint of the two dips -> -0.023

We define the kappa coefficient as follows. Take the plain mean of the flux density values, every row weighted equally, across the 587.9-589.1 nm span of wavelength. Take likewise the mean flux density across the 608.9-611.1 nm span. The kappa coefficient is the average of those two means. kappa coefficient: 74.2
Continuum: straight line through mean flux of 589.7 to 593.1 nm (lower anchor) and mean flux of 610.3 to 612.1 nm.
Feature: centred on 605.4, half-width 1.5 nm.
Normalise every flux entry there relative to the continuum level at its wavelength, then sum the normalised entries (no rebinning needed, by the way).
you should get 15.4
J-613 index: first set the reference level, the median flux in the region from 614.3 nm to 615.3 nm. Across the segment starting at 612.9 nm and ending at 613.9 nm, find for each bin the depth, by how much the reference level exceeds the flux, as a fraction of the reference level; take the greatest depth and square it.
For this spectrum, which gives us 0.0024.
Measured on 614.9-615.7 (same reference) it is 0.0011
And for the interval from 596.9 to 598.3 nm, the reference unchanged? 0.0035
